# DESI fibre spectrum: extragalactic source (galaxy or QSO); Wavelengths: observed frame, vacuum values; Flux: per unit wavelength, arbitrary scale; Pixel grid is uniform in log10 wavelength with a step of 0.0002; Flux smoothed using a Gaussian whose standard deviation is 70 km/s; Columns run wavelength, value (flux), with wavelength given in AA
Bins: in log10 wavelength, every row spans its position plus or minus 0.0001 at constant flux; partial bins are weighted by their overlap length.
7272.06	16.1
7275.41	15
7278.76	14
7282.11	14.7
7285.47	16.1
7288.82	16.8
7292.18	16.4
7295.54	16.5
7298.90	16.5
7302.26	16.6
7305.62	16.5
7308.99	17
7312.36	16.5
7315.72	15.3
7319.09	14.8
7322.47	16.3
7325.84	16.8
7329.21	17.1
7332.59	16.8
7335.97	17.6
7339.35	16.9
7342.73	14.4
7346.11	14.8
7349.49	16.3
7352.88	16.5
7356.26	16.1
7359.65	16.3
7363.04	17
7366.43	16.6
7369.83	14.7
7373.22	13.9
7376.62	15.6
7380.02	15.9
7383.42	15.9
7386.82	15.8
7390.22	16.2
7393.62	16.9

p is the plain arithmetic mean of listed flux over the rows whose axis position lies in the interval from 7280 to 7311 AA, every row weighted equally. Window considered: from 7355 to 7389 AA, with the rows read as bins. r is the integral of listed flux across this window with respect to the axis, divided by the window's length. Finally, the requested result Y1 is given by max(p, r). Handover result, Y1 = 16.3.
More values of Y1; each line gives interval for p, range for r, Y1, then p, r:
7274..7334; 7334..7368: 16.3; 16.1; 16.3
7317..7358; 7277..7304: 16.2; 16.2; 16.0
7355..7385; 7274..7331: 16.1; 15.8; 16.1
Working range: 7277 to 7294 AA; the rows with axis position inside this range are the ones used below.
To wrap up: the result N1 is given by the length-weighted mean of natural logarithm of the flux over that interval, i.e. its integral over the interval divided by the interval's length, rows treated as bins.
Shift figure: 2.75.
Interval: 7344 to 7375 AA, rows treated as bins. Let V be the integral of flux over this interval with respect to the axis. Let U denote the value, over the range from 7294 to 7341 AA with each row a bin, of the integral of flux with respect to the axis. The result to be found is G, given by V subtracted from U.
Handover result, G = 287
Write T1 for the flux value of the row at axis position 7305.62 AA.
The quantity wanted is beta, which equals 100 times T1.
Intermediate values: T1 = 16.5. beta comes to 1650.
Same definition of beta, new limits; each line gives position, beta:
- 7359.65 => 1630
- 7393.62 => 1690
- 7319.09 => 1480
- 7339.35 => 1690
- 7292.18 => 1640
